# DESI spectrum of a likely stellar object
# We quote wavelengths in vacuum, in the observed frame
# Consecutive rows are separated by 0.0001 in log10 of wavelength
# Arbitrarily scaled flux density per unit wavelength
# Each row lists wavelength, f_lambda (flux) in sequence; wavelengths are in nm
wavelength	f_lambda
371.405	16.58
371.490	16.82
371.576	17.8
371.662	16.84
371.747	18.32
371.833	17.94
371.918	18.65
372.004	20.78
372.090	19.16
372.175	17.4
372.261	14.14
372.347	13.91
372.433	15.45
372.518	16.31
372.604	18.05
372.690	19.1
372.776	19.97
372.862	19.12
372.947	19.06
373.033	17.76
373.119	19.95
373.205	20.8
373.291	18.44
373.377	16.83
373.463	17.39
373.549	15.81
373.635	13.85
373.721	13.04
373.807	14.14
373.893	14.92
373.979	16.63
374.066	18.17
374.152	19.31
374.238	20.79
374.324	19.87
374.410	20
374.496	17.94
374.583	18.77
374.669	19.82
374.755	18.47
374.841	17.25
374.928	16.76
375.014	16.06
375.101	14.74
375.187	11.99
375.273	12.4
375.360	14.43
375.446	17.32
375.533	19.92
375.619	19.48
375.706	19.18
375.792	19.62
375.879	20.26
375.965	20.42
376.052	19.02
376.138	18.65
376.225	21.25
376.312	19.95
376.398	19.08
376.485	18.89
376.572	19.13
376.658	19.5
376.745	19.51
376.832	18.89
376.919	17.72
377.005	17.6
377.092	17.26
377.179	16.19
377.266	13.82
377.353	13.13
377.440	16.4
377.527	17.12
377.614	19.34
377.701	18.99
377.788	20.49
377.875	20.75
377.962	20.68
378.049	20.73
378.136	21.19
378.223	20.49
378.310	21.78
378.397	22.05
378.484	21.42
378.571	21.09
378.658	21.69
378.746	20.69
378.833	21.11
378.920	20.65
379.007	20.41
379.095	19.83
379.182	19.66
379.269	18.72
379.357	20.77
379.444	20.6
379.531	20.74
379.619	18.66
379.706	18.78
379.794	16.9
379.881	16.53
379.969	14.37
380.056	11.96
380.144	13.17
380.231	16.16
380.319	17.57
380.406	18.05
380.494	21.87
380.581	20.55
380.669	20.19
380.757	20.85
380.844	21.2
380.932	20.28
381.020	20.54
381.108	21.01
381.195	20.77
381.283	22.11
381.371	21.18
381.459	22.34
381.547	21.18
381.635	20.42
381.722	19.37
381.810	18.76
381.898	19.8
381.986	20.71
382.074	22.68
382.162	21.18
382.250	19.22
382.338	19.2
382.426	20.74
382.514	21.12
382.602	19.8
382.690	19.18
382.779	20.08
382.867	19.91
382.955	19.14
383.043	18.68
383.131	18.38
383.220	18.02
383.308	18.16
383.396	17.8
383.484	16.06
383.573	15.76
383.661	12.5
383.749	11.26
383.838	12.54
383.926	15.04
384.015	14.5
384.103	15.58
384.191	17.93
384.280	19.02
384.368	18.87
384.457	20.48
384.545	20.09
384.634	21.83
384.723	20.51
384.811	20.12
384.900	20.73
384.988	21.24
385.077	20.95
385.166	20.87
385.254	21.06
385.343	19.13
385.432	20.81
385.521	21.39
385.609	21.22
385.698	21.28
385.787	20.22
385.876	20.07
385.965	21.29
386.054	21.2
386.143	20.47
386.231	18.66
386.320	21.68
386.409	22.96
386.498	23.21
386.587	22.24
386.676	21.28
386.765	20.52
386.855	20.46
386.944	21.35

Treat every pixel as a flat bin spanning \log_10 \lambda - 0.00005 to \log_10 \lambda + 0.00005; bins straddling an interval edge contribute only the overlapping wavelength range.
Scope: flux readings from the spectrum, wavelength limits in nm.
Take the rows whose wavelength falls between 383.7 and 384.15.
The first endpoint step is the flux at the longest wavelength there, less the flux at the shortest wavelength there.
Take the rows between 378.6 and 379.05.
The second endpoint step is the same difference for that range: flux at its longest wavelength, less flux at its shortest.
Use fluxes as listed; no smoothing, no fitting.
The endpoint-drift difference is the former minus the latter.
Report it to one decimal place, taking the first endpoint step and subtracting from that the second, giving 5.6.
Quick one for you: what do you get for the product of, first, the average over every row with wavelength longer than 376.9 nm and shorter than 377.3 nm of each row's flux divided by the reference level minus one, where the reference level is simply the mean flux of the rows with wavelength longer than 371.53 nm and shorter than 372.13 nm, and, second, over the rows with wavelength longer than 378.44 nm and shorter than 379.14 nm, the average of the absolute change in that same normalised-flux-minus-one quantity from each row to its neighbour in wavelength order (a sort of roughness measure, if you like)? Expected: -0.0030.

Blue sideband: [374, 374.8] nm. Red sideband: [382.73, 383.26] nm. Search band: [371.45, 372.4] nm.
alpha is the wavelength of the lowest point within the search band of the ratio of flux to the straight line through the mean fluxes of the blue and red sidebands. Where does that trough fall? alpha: 372.347 nm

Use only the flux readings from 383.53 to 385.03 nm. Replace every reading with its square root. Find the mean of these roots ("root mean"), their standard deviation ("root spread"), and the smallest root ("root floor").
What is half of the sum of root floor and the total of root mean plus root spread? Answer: 3.97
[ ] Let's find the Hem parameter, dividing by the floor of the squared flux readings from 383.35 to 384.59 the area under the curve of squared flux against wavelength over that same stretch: 2.7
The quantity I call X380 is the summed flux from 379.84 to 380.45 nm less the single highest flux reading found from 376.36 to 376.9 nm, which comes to 88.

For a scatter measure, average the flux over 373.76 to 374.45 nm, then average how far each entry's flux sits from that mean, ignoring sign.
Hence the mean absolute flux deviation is 2.1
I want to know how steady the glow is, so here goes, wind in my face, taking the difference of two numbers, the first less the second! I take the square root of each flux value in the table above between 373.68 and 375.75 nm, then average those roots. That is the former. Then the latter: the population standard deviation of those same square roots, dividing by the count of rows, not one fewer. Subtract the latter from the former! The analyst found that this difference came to 3.81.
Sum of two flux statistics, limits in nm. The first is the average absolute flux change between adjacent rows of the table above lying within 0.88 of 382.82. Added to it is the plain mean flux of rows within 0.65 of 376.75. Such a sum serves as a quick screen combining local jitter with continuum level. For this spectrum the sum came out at 19.0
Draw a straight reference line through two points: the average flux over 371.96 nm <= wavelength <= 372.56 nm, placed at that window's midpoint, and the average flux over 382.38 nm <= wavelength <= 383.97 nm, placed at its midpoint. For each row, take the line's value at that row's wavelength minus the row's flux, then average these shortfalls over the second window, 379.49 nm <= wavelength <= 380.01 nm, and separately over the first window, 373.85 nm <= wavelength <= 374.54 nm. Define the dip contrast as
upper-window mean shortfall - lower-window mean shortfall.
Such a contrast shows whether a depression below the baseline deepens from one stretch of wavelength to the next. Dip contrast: 1.2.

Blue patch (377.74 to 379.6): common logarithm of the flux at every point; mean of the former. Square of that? 1.73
